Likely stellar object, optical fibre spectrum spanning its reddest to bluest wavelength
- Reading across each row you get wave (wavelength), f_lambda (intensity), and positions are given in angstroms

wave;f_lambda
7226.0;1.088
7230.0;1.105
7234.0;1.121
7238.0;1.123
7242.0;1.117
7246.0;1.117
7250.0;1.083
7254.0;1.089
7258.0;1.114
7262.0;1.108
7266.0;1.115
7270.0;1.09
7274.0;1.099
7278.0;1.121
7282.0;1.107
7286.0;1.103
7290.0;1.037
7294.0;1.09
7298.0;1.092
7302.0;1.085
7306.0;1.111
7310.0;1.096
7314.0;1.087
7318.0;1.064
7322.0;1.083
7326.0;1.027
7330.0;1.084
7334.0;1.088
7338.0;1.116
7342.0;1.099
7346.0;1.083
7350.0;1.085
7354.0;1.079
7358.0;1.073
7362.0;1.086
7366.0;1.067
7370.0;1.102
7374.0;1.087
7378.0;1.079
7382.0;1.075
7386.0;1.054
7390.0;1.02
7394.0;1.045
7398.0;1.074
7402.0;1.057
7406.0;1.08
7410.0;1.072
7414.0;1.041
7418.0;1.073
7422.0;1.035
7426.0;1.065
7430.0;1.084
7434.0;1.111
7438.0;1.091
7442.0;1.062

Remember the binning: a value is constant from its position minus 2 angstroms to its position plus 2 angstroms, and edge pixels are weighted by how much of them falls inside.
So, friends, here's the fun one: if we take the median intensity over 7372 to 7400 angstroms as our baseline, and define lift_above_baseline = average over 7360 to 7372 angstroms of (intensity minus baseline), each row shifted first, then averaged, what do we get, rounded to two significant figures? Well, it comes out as 0.011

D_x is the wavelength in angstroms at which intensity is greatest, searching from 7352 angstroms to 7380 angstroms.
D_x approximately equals 7370.0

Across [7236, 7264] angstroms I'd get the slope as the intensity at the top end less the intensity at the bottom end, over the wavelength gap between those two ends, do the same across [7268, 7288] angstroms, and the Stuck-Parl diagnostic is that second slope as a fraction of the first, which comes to -1.3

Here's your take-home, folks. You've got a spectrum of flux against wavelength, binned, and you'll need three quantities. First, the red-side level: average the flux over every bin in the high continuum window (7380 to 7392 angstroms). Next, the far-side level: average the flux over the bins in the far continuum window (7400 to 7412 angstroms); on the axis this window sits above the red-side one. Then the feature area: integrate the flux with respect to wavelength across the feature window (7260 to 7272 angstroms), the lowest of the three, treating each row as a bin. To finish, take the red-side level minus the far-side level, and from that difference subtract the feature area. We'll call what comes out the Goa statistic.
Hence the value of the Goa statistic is -13.27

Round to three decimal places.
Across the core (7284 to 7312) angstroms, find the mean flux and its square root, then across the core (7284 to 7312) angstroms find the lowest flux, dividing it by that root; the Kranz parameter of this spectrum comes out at 0.994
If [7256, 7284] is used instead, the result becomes 1.036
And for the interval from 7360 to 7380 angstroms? 1.025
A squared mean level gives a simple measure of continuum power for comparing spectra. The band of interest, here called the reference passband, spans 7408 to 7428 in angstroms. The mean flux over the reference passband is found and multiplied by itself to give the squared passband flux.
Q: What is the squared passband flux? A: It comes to 1.118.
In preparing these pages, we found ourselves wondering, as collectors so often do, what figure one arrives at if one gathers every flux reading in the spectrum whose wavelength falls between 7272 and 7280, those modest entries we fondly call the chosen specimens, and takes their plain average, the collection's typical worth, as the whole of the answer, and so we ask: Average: 1.110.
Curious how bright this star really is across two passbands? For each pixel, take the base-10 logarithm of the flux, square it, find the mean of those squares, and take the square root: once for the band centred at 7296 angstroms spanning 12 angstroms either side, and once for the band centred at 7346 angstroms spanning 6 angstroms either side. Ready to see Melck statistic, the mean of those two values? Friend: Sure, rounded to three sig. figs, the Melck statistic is 0.0371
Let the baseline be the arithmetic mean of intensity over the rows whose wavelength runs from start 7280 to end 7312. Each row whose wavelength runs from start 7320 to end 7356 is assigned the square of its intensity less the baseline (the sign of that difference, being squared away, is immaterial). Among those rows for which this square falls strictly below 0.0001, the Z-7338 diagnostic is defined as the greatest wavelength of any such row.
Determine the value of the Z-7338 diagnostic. 7350.0 angstroms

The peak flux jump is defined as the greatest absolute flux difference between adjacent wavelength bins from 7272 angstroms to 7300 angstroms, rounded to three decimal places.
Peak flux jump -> 0.066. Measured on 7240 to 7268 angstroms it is 0.034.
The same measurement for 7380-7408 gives 0.034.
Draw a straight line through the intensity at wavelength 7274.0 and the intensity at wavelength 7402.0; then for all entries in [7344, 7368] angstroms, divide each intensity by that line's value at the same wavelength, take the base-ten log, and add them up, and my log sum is 0.016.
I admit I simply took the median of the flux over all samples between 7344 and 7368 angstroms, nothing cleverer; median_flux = 1.08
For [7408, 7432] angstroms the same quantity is 1.07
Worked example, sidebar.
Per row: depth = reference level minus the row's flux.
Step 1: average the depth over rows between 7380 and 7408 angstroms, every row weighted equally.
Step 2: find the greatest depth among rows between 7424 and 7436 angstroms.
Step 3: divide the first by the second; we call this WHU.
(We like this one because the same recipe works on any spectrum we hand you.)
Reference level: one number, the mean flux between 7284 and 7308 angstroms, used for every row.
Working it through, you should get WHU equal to 1.3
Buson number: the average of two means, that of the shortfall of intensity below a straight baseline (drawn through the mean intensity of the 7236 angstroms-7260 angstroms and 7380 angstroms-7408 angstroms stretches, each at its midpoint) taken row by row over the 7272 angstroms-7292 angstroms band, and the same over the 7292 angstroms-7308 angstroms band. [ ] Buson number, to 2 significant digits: -0.0013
